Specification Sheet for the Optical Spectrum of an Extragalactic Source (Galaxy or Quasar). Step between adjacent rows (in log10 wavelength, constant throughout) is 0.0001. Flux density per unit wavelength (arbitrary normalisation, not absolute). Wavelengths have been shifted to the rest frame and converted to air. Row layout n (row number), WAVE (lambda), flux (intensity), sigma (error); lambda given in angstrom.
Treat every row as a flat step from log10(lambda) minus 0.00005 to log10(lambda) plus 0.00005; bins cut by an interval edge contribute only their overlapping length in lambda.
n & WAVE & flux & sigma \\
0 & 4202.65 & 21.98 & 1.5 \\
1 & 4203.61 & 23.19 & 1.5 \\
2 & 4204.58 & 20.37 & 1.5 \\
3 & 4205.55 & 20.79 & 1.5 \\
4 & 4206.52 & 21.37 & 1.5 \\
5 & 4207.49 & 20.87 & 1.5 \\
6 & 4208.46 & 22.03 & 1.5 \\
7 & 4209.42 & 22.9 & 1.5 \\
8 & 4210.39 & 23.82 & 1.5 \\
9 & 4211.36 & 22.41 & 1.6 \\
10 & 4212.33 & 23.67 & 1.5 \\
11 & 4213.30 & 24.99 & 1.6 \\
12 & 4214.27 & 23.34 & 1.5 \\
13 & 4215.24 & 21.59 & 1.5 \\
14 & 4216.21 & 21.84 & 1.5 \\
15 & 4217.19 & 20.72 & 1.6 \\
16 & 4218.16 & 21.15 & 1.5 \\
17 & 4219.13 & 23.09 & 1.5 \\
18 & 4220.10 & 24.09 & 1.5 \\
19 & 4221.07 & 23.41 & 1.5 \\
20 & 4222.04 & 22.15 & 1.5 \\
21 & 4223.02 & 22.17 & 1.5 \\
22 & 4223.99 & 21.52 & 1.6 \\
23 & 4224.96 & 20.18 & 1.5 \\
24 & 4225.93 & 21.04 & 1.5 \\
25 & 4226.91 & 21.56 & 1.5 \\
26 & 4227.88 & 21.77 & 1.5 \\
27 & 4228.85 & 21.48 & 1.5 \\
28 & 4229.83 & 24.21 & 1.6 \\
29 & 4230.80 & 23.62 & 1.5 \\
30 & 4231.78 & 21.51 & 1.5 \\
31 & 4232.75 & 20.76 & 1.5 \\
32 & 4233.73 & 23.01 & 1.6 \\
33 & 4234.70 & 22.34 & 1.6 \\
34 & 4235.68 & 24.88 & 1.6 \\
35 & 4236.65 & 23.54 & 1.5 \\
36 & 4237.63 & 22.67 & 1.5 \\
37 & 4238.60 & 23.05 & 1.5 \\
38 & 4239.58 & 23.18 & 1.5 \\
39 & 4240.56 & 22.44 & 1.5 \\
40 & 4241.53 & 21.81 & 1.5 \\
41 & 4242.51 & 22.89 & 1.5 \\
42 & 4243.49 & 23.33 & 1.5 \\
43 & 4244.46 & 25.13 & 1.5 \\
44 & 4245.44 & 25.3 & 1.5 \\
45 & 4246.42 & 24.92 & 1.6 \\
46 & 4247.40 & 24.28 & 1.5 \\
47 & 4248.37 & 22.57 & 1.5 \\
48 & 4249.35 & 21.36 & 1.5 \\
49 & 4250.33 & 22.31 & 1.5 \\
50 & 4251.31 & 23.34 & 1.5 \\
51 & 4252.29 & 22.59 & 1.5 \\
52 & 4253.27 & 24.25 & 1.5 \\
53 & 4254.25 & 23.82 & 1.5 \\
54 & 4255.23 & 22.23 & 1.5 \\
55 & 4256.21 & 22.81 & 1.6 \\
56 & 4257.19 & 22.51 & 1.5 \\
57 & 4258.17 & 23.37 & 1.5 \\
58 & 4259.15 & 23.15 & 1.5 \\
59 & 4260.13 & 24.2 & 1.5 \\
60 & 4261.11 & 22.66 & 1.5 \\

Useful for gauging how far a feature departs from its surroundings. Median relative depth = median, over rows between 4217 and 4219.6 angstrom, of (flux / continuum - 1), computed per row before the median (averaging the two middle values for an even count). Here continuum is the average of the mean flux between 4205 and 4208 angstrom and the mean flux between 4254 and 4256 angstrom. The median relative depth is -0.04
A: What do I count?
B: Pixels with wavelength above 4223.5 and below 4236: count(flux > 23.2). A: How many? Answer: 3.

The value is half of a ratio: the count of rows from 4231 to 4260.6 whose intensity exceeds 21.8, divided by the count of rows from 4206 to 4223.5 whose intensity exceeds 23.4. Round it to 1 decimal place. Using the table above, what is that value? 2.7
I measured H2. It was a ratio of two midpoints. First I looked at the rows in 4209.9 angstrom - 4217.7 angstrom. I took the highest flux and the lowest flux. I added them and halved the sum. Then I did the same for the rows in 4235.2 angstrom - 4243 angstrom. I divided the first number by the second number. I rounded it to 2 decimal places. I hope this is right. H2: 0.98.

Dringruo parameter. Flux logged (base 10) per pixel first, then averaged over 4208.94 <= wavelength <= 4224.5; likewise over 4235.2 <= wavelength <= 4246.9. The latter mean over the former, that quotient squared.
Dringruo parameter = 1.03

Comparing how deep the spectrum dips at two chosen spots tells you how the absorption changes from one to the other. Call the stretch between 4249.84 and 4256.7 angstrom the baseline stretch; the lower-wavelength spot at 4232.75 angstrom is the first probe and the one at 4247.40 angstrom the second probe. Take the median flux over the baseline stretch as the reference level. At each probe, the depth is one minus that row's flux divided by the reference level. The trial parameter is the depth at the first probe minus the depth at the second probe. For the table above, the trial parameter 0.15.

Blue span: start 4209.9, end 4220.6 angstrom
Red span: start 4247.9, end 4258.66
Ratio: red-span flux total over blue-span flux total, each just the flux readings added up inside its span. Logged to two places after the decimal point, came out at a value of 1.00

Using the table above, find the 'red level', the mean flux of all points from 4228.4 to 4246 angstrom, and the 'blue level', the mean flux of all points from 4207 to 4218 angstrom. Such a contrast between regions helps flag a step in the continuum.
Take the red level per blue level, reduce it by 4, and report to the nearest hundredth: -2.98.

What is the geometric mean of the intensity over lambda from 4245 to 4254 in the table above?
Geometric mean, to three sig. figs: 23.4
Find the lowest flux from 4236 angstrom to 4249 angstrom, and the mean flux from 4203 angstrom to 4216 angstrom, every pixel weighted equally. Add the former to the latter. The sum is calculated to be 44.2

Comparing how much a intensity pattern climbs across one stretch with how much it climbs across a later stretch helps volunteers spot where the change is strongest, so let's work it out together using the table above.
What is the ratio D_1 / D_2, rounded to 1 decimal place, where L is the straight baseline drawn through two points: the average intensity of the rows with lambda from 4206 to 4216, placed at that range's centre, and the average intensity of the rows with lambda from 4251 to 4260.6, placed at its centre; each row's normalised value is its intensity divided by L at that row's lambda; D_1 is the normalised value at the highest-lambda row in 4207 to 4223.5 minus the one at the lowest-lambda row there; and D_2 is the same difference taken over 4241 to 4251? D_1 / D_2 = 2.9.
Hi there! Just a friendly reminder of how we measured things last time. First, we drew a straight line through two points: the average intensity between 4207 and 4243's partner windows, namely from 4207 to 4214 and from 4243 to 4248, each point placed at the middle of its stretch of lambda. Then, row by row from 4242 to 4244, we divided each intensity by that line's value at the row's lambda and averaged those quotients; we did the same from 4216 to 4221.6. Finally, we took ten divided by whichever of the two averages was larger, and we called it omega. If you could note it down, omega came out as 10.4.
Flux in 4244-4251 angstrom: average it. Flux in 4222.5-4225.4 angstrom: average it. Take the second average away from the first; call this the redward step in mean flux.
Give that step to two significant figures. 2.4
